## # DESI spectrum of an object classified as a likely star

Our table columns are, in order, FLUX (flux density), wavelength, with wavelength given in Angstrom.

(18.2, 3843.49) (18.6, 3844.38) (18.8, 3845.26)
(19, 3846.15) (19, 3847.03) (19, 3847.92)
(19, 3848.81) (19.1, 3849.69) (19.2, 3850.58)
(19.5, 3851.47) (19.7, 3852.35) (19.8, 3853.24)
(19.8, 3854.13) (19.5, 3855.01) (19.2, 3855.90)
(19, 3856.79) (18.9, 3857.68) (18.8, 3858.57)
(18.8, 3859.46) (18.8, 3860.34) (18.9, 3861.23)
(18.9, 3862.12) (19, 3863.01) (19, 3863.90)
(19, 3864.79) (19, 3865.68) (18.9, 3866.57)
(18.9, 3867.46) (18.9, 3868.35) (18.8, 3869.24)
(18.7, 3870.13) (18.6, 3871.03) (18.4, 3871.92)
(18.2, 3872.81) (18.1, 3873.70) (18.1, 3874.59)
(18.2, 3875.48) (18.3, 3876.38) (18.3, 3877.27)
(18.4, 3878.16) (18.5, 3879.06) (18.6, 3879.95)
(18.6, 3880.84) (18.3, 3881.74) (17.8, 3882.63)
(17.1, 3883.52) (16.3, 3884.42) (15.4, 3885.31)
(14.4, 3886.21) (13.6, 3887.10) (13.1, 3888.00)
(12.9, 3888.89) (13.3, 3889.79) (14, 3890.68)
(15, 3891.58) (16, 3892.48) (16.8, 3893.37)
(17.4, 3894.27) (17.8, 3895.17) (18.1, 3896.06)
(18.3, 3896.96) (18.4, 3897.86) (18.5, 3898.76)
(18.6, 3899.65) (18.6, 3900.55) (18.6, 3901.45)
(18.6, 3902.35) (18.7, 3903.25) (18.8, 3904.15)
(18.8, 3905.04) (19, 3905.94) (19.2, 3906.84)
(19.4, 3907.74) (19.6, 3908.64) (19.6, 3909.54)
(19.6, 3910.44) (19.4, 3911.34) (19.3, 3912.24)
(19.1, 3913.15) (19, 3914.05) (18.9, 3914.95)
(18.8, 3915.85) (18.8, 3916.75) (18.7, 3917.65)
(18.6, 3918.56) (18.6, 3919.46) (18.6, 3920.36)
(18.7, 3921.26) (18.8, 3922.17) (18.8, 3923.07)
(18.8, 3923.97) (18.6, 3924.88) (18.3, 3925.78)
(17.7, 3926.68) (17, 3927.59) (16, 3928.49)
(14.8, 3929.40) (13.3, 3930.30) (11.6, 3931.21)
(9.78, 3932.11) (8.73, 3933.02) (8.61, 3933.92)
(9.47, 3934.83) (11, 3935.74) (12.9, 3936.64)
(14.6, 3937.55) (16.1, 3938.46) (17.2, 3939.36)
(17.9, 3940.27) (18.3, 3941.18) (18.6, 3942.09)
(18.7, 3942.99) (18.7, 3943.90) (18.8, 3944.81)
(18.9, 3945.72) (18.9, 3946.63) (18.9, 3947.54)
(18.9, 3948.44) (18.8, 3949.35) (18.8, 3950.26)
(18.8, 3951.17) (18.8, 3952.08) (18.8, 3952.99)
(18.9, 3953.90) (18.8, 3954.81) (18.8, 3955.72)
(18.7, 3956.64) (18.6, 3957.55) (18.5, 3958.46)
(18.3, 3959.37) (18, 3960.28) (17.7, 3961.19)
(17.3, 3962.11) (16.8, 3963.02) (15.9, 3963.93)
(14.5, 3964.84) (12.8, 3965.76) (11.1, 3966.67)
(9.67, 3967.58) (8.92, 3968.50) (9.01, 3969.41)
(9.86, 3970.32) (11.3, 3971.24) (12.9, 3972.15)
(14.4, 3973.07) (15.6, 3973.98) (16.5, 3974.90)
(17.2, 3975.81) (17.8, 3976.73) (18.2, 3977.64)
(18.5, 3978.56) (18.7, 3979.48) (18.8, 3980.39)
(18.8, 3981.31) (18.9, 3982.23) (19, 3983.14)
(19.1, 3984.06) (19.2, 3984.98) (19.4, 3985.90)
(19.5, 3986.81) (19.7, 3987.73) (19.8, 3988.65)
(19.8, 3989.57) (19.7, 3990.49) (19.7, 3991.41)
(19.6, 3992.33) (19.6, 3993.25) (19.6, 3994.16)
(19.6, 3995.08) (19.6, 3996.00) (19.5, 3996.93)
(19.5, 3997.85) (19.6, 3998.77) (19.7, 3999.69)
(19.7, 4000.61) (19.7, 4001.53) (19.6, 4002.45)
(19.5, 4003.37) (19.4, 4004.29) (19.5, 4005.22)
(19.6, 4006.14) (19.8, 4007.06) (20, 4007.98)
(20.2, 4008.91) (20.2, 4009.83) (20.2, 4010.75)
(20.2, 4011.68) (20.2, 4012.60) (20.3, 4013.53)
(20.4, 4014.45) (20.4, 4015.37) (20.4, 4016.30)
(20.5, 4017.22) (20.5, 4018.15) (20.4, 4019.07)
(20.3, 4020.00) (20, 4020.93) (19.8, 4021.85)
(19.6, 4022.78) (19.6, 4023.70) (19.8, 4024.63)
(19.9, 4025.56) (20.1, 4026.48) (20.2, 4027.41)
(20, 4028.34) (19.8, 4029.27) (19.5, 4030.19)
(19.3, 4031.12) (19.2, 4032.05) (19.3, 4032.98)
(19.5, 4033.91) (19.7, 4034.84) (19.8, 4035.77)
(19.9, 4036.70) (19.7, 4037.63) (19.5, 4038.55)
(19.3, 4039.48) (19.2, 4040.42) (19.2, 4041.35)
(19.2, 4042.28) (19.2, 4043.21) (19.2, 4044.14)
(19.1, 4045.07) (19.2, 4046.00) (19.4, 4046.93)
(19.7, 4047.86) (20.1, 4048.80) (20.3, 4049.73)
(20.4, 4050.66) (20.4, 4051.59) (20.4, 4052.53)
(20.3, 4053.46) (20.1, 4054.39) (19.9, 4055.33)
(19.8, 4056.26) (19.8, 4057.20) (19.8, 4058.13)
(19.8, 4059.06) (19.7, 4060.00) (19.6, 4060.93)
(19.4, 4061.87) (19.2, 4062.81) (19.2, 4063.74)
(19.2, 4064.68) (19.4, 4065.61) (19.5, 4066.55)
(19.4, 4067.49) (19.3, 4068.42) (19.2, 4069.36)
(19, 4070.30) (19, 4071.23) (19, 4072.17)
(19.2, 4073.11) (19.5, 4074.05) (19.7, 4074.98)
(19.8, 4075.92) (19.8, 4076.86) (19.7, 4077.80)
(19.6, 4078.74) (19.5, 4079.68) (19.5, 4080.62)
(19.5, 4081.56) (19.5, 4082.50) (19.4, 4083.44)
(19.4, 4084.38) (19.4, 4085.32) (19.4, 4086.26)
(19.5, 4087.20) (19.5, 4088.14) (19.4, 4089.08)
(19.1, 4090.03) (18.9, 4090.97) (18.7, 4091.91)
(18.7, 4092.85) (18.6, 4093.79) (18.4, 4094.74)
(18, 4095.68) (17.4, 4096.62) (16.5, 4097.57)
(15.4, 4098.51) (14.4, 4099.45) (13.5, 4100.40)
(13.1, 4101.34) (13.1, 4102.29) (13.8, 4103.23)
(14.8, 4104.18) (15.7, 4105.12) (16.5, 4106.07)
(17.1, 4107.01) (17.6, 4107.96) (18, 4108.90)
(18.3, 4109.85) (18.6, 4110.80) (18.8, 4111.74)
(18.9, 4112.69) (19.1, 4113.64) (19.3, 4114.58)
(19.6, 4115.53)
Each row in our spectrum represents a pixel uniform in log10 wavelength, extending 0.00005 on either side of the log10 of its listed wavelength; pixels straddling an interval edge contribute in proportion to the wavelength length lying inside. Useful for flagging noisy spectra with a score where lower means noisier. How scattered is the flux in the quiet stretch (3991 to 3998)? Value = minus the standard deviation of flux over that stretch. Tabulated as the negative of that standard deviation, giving -0.06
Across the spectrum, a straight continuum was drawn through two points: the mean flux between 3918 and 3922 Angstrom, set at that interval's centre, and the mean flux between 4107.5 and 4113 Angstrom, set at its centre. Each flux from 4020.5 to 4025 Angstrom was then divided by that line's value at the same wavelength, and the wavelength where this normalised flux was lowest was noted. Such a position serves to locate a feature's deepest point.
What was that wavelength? 4022.78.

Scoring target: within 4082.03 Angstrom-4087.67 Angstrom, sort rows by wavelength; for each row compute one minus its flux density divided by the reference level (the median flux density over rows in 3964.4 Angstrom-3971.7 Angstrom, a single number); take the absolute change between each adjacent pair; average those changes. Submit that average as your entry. 0.004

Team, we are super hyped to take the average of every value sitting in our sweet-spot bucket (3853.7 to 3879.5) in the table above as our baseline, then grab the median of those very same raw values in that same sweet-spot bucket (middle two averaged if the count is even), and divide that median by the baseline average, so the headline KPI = 1.00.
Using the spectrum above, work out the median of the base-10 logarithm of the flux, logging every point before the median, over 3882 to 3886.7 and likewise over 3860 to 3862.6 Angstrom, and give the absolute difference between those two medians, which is 0.064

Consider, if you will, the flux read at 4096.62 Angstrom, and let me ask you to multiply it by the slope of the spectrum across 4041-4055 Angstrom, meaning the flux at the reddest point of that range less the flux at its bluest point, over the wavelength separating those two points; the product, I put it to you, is 1.2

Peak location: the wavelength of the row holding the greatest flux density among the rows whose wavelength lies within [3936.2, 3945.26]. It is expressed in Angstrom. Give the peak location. 3944.81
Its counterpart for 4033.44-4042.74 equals 4036.70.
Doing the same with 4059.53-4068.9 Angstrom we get 4060.00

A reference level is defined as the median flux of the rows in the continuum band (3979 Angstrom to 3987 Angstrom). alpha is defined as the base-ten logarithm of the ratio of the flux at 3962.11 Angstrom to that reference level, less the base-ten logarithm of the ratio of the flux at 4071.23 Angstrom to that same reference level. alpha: -0.041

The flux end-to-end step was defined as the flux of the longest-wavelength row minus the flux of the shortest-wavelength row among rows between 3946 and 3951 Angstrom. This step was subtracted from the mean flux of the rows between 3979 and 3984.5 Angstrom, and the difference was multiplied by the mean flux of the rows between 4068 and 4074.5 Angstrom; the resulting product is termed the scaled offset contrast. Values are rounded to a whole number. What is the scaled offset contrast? 364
